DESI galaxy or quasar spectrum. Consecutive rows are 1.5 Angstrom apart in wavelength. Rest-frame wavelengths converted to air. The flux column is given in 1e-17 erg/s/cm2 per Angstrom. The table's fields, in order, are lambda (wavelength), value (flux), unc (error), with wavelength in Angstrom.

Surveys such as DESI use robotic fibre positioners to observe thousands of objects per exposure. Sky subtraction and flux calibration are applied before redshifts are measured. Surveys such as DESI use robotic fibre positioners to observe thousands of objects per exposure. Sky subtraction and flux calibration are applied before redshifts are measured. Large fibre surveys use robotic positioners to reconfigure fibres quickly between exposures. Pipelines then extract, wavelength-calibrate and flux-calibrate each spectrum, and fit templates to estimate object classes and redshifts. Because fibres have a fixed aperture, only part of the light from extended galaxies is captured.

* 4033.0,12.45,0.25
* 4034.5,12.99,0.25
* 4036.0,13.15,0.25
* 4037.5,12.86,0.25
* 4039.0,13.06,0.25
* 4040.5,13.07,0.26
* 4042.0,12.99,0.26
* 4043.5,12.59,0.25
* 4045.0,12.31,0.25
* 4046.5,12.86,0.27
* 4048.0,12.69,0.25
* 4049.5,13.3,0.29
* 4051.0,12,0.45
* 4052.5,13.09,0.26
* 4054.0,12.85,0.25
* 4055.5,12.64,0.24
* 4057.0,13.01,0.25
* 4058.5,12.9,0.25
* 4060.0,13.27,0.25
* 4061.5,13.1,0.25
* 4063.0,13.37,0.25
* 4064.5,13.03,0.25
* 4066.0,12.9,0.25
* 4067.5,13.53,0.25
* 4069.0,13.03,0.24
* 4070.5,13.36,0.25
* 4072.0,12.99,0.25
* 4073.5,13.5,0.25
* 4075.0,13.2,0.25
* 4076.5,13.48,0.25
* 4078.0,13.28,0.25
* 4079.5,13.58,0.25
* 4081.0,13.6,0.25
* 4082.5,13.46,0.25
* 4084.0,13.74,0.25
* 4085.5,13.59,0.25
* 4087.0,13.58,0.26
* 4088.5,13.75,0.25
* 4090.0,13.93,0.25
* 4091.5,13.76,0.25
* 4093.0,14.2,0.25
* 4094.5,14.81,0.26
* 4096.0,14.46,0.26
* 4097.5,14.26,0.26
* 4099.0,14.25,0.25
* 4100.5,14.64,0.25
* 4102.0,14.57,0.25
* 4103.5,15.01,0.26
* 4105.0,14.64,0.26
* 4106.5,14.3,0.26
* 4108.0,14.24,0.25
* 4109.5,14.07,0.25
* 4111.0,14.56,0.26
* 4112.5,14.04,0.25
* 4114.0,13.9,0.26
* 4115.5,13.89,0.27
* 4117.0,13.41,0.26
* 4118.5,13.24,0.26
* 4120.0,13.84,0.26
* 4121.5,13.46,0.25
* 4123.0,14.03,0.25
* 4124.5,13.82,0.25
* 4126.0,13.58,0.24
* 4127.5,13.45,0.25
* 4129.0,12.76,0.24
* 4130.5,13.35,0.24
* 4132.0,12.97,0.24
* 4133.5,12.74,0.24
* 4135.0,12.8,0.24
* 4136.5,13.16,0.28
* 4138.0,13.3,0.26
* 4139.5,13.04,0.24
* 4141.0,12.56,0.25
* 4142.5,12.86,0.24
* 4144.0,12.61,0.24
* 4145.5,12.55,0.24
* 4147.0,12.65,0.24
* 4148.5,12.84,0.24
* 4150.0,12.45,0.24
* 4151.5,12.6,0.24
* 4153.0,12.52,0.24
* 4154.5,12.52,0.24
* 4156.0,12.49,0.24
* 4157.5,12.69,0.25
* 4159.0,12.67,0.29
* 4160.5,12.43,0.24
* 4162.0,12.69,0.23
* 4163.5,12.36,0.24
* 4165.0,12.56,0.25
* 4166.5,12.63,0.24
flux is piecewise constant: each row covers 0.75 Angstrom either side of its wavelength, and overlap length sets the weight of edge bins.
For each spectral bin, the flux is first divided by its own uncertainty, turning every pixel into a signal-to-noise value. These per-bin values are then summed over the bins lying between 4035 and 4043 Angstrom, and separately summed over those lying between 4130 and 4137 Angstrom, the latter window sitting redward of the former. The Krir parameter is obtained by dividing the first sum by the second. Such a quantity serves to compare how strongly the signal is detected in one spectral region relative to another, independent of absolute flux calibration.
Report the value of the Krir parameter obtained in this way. 0.98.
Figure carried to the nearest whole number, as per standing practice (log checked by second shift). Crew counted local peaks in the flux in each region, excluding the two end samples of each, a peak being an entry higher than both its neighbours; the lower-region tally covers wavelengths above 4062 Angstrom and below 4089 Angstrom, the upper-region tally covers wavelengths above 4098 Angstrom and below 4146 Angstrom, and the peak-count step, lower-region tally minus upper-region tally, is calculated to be -2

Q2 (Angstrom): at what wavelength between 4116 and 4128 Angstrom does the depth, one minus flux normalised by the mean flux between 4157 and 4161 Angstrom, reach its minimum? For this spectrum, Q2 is 4123.0 Angstrom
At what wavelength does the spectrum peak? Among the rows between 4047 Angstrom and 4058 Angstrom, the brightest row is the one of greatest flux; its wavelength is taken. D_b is 4049.5 Angstrom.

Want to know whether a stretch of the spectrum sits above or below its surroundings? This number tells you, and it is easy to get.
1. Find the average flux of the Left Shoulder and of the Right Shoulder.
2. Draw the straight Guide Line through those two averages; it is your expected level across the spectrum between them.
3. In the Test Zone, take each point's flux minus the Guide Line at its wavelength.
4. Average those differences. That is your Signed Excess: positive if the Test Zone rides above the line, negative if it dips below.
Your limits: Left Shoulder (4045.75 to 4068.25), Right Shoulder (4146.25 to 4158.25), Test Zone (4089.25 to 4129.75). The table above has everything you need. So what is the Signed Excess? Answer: 1.3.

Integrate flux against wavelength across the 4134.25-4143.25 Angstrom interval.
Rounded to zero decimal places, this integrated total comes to 117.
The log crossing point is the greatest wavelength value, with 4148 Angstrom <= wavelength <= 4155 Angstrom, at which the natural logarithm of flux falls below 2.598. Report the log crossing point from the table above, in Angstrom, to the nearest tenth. 4154.5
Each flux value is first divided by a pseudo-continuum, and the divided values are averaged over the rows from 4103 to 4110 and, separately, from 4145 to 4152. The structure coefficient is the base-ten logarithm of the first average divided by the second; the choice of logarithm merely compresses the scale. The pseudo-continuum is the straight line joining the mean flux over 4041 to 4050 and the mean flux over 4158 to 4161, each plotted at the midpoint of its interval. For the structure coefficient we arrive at 0.056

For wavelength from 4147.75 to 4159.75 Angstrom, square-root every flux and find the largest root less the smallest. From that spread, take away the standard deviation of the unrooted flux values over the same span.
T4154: -0.07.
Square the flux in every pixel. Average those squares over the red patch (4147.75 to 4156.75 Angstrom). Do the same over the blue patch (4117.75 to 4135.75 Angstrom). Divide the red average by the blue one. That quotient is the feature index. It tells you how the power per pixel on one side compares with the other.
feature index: 0.89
